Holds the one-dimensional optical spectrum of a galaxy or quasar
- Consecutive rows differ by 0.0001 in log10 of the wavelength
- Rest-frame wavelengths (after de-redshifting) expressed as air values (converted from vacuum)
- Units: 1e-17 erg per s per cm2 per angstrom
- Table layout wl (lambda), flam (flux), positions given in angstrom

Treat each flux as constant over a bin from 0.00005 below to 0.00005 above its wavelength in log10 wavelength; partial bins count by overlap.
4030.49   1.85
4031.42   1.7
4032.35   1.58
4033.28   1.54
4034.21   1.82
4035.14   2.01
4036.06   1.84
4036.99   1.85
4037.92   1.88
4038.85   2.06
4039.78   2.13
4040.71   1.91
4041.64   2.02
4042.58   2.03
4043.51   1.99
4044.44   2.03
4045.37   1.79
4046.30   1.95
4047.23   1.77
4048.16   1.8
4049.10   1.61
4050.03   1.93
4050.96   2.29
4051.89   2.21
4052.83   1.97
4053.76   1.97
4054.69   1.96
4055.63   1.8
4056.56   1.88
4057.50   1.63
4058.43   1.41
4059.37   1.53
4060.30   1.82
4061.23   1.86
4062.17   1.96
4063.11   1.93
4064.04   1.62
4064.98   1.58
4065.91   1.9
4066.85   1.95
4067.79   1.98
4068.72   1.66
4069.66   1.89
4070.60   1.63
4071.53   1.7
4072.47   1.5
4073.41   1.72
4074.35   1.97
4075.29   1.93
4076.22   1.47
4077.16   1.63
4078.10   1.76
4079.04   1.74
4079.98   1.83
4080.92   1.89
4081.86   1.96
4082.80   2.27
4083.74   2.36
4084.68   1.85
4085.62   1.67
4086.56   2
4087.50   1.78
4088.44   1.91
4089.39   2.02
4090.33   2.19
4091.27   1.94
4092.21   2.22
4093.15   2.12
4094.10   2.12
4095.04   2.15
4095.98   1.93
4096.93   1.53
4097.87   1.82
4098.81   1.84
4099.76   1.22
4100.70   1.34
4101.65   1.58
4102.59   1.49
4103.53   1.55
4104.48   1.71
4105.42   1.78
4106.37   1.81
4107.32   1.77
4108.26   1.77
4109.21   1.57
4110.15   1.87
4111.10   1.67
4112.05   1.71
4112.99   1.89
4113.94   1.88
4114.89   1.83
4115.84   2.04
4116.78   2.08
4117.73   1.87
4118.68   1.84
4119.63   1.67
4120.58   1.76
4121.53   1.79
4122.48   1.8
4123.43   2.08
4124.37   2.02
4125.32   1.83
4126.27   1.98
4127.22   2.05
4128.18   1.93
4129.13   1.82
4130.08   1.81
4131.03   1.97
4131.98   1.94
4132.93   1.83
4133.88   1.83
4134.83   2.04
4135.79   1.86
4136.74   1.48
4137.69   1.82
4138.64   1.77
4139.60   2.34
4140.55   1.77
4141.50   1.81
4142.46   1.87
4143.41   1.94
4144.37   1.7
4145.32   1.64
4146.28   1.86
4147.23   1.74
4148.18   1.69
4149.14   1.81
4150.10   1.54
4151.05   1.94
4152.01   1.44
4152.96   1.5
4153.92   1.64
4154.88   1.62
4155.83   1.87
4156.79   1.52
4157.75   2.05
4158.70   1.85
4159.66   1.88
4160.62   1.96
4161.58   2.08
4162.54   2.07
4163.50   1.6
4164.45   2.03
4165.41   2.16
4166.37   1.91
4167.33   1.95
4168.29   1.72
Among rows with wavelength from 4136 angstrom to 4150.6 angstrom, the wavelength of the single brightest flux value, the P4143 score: 4139.60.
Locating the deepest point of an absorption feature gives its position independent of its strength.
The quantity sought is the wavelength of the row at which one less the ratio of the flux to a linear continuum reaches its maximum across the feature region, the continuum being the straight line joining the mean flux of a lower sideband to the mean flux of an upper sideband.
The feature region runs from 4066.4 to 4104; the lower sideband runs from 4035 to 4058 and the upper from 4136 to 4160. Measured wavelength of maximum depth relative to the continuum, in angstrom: 4099.76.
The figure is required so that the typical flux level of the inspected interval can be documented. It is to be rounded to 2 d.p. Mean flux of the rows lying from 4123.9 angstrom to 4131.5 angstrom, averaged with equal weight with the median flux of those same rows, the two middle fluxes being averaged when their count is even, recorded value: 1.94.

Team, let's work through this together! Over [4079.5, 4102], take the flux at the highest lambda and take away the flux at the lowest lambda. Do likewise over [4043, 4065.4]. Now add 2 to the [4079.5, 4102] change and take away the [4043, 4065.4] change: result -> 2.16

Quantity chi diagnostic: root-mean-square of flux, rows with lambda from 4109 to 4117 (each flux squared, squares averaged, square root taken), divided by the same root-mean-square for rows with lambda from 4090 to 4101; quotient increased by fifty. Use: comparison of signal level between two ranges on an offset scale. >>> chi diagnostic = 50.97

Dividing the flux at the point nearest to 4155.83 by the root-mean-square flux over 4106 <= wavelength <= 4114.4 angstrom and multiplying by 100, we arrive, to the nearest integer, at 105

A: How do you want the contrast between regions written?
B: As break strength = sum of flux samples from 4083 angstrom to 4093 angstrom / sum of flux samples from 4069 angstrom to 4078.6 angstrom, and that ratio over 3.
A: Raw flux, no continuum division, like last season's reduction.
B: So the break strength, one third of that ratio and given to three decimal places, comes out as 0.386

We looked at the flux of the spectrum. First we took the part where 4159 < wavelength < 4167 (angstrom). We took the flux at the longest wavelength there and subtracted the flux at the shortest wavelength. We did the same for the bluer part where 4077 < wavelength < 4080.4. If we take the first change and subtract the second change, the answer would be -0.2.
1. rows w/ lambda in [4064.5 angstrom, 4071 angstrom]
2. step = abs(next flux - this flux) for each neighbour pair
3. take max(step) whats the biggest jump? 0.32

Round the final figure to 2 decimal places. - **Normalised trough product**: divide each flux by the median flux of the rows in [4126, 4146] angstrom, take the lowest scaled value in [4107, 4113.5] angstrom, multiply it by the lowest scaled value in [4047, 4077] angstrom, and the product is 0.66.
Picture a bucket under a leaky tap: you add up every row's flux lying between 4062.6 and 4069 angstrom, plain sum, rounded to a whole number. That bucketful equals 13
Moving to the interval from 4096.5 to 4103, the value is 11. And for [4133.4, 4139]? 11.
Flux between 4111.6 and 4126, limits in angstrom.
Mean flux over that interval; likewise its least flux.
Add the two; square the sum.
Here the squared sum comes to 12.6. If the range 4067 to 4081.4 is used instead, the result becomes 10.4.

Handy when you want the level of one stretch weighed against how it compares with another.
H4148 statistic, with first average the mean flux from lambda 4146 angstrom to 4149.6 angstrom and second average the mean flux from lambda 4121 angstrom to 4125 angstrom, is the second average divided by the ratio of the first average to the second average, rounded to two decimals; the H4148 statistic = 2.08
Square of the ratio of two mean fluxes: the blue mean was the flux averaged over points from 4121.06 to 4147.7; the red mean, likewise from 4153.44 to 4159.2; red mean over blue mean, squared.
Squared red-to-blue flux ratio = 0.89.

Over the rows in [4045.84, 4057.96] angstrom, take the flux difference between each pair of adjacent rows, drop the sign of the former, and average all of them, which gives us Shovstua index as 0.16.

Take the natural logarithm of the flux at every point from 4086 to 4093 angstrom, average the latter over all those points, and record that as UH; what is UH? 0.695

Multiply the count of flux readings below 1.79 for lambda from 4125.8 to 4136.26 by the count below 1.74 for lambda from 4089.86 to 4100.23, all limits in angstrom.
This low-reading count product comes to 0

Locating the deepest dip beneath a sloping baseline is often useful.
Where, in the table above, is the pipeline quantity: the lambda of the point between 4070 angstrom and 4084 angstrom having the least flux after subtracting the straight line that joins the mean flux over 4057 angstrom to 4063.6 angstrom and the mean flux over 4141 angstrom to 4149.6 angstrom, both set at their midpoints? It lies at 4076.22 angstrom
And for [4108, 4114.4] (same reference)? 4109.21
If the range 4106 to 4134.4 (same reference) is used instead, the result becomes 4109.21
